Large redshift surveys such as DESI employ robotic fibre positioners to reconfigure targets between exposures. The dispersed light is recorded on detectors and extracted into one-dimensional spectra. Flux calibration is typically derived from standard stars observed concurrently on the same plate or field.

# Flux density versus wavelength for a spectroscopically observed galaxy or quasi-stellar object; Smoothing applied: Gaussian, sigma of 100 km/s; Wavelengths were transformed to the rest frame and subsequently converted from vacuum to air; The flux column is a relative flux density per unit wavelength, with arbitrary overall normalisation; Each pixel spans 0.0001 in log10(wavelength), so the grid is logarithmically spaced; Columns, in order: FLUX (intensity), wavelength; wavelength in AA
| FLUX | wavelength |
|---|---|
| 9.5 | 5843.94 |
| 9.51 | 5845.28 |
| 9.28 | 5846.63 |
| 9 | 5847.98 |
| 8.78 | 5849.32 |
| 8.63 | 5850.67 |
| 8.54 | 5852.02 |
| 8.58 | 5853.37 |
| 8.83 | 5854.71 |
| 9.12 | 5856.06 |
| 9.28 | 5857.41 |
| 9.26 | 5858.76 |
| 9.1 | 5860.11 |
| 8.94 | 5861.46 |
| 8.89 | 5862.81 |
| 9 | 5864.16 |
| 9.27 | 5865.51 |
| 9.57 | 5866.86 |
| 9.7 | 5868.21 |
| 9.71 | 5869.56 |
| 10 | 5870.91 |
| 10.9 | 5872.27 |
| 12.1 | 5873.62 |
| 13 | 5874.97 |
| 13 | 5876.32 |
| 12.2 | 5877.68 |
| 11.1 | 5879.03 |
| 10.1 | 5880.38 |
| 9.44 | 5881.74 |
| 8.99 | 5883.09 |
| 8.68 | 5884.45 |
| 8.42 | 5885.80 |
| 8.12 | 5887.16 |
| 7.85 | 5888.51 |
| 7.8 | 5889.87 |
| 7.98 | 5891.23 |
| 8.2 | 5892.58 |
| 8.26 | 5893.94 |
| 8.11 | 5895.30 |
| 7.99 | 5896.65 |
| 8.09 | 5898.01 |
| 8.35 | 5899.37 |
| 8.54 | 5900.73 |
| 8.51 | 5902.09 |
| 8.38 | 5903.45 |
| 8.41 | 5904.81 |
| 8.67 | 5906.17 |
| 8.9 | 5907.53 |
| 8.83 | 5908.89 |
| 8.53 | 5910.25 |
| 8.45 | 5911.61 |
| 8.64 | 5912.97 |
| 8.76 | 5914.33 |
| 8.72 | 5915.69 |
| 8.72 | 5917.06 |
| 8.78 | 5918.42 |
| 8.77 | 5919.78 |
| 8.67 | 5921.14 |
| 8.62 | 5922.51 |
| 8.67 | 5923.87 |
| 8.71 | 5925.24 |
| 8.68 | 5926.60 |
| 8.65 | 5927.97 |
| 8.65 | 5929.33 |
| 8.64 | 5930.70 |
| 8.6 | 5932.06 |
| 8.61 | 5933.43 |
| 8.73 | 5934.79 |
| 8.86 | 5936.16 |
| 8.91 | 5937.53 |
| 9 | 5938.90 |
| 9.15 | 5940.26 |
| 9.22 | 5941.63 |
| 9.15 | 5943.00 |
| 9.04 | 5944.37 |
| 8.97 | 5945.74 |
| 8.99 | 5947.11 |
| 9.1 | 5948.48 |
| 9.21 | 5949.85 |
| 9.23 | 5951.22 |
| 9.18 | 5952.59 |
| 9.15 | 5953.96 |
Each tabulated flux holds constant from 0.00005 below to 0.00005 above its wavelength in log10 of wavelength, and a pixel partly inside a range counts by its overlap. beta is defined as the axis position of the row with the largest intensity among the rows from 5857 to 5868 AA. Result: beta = 5866.86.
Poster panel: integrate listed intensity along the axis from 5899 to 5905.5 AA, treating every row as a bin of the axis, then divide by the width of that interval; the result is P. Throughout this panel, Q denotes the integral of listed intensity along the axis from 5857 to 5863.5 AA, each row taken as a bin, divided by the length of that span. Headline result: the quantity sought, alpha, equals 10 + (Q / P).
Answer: 11.1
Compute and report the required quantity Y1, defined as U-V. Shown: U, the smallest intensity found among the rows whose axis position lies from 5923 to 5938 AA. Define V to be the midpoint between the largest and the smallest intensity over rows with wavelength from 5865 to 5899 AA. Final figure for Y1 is -1.8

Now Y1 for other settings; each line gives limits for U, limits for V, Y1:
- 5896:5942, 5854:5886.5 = -2.7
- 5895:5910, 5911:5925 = -0.6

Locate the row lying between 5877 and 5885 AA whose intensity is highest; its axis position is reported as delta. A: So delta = 5877.68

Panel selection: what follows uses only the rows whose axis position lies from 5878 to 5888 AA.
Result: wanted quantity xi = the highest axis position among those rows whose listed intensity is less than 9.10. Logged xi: 5887.16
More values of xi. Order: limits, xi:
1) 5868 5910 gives 5908.89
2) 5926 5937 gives 5936.16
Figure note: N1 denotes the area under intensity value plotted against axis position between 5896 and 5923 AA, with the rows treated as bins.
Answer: 231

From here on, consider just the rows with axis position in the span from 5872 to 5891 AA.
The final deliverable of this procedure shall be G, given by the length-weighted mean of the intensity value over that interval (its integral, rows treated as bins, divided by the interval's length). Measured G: 10.05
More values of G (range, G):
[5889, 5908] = 8.29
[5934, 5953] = 9.05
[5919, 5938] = 8.70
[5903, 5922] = 8.66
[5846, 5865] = 8.95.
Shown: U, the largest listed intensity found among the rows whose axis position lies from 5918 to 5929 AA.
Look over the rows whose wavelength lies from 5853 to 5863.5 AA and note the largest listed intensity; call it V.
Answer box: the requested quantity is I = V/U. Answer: 1.06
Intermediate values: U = 8.78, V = 9.28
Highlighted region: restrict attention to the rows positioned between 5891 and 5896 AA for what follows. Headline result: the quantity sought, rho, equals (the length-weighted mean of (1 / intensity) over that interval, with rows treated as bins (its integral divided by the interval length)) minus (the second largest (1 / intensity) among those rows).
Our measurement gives -0.0004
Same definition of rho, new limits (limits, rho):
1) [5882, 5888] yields -0.0021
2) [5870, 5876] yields -0.0039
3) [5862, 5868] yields -0.0025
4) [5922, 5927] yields 0.0000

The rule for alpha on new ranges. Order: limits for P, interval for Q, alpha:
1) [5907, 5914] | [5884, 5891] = 10.9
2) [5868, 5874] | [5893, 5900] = 10.8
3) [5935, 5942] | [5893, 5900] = 10.9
